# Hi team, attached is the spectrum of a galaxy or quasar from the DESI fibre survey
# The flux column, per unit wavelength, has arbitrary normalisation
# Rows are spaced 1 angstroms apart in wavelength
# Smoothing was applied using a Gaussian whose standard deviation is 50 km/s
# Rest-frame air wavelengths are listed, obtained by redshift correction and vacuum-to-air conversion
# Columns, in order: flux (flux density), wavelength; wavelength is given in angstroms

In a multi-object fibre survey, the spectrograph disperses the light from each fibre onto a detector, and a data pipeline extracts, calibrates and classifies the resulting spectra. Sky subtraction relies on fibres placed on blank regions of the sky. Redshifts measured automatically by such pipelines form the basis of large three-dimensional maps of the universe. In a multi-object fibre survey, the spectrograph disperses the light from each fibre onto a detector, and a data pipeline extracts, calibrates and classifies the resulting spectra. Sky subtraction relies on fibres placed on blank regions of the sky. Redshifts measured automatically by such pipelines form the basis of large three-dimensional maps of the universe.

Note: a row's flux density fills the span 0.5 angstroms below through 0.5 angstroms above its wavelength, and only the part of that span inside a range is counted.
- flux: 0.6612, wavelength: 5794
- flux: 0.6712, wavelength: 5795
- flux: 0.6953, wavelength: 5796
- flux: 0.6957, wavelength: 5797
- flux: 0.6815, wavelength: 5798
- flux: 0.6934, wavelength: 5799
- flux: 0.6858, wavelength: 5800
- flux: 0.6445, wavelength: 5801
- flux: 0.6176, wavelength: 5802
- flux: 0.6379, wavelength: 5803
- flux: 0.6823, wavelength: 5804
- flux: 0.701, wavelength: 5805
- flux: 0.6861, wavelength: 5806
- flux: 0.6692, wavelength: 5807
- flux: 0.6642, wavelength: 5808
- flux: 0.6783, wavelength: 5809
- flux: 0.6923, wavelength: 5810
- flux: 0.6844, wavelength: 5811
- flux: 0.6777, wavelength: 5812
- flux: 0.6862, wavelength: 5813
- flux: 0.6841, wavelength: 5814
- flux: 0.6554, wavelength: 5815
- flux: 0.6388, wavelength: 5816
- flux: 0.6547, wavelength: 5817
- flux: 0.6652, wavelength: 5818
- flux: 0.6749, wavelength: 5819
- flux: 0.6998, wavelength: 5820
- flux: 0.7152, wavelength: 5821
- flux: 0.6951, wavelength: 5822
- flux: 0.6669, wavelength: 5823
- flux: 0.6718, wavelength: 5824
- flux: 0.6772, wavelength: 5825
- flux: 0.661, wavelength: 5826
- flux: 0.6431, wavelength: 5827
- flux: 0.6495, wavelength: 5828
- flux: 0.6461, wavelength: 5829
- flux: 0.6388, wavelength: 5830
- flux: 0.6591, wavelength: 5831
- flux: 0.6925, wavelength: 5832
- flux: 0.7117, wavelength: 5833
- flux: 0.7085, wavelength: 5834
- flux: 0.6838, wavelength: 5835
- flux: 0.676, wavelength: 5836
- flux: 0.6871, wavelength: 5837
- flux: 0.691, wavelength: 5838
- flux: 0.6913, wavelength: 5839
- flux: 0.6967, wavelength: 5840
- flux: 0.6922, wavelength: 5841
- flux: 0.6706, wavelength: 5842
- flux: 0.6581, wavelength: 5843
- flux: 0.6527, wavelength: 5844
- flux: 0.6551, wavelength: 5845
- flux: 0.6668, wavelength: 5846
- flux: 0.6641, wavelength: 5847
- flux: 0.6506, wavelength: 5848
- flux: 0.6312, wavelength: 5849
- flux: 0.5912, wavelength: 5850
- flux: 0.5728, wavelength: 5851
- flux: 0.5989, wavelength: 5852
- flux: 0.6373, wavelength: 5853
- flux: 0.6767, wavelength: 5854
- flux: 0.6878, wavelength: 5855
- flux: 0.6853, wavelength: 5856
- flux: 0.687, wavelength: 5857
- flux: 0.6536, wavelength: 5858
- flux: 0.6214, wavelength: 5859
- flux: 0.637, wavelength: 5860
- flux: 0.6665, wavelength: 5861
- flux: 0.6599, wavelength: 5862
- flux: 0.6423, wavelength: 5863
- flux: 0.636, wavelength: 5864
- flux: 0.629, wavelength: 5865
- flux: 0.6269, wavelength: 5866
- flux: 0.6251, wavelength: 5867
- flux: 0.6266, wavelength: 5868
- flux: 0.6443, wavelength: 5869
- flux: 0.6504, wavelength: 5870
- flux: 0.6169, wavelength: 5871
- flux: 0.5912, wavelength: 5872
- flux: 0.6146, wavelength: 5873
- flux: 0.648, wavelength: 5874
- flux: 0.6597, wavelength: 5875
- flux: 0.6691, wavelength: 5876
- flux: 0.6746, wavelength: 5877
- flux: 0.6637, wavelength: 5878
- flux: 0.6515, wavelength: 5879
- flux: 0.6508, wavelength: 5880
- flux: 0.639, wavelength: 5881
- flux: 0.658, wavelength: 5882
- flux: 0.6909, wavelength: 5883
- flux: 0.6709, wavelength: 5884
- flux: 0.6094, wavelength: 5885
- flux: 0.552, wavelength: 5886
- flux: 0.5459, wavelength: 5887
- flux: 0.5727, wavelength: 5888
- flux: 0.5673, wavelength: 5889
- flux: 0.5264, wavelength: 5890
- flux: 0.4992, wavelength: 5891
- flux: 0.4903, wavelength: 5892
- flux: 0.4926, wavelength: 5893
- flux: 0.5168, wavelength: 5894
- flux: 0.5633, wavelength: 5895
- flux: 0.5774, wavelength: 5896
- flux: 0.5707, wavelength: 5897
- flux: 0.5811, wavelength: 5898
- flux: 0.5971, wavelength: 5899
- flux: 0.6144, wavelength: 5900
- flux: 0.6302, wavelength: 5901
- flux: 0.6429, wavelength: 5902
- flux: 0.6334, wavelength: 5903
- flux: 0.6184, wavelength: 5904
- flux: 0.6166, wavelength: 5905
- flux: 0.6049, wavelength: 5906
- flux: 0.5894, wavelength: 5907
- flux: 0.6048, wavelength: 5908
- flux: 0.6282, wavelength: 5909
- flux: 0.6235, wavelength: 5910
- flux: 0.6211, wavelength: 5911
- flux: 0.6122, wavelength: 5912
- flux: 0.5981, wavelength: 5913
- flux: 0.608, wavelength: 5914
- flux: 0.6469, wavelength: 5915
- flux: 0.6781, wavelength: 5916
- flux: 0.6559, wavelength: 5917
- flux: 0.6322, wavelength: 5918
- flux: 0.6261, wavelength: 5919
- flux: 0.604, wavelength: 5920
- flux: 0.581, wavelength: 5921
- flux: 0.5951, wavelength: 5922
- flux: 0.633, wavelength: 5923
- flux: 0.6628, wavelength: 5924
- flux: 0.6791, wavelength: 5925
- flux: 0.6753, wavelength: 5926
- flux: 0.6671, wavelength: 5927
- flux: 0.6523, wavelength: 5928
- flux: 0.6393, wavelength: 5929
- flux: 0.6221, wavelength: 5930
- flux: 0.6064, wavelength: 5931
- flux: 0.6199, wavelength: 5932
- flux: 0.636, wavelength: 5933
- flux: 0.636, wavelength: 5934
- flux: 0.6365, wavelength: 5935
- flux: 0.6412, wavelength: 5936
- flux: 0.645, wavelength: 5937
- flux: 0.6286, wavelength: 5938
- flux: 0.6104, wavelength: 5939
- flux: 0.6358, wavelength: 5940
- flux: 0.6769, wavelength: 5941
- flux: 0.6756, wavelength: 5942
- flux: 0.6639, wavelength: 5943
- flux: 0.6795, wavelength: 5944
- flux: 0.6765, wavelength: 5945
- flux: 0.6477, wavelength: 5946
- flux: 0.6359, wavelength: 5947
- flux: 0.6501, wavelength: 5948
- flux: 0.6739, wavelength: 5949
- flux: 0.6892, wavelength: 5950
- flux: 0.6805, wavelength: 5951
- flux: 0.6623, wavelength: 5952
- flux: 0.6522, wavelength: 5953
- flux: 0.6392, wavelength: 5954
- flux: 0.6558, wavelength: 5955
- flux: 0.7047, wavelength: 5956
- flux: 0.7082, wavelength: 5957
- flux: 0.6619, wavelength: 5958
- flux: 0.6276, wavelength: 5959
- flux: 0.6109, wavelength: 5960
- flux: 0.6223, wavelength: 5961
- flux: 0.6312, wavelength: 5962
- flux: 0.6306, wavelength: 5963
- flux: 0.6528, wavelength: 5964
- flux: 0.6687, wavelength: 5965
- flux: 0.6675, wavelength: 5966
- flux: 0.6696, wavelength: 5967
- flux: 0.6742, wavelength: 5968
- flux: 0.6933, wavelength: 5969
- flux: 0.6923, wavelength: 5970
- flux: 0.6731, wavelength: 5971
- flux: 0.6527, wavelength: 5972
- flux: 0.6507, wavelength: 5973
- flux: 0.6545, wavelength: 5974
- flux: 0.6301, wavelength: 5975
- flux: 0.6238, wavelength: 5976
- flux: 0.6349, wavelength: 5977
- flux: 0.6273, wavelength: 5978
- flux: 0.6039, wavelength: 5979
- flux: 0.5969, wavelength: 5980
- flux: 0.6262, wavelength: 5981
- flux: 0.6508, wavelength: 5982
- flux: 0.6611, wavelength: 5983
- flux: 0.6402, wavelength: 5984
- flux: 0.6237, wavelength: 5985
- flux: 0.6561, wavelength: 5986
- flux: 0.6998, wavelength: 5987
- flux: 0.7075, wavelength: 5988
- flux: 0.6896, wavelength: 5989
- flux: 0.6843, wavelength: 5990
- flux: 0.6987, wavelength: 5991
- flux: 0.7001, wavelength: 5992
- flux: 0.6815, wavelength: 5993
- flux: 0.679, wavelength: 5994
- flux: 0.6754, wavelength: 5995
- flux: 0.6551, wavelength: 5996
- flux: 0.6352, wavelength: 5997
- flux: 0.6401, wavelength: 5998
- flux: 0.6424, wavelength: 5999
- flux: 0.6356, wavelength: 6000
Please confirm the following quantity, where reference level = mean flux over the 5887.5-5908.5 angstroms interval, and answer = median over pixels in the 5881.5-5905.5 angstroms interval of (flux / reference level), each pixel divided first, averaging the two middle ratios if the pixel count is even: 1.00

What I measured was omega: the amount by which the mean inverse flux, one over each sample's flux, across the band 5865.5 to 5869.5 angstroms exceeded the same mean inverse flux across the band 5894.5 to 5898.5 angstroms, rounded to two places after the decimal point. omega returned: -0.16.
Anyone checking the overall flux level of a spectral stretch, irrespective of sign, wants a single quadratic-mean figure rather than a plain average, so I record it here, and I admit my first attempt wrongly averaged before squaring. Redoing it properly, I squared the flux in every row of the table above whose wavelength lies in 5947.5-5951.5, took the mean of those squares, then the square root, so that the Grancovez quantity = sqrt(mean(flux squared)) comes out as 0.674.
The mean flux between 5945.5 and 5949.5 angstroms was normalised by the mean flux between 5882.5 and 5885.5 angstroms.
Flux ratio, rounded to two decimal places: 0.99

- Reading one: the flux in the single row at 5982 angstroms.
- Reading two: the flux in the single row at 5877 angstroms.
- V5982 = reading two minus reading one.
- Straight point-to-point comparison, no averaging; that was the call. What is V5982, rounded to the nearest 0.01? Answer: 0.02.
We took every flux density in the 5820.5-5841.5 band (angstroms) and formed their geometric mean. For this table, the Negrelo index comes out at 0.678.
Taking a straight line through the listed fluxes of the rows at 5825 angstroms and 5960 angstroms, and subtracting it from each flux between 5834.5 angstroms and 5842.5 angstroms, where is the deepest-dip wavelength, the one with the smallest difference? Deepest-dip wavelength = 5842 angstroms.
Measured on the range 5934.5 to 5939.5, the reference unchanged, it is 5939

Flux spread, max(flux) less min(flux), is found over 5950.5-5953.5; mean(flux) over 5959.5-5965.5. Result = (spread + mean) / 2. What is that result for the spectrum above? 0.332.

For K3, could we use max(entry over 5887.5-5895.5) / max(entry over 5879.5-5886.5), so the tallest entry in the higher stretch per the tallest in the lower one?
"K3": 0.83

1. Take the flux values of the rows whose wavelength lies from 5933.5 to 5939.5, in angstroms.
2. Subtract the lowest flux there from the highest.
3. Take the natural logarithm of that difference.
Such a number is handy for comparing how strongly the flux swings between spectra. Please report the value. -3.36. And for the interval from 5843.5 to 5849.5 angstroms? -3.34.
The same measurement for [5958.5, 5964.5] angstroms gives -3.17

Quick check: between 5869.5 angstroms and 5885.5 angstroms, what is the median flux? 0.651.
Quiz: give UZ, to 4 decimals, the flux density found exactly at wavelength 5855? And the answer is 0.6878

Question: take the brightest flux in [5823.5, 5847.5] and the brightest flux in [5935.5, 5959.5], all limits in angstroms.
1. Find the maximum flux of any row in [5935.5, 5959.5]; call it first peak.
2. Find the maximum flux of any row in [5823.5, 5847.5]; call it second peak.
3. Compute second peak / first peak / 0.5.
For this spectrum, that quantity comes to 2.010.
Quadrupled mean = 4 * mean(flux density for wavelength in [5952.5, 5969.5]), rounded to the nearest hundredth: 2.63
